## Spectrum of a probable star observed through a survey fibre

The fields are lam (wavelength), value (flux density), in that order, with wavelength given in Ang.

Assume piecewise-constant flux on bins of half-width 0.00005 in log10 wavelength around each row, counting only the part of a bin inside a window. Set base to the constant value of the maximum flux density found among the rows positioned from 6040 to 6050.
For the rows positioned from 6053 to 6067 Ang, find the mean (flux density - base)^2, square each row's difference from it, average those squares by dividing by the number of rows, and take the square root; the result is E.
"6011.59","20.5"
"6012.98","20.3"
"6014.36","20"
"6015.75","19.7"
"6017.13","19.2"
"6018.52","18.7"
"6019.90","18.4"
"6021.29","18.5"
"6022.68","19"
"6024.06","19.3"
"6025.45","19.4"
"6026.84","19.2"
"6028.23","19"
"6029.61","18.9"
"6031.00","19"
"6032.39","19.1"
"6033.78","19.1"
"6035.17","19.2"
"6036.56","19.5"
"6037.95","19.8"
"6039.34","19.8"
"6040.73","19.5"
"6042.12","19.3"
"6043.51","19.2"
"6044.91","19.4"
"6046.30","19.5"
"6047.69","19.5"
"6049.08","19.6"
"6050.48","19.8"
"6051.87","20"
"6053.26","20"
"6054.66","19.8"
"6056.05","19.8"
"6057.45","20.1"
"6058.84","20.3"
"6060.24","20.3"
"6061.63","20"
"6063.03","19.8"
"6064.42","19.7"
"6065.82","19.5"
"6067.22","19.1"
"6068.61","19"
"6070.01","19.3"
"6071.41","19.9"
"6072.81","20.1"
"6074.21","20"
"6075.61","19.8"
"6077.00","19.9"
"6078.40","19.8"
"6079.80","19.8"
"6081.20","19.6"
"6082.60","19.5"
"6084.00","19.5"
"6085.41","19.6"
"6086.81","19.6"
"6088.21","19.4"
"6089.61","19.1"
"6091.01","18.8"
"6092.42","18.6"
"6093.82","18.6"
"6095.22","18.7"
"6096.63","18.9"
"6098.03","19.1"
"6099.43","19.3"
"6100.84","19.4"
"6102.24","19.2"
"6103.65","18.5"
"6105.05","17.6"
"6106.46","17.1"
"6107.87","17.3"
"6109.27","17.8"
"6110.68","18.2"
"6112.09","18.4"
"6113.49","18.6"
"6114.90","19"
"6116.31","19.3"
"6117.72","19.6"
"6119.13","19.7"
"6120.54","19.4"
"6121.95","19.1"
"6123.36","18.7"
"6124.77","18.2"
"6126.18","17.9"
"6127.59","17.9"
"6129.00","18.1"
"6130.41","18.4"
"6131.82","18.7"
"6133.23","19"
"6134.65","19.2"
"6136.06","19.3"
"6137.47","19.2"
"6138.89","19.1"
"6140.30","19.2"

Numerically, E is 0.18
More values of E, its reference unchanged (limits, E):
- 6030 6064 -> 0.14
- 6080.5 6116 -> 1.68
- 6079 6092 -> 0.20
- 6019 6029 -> 0.52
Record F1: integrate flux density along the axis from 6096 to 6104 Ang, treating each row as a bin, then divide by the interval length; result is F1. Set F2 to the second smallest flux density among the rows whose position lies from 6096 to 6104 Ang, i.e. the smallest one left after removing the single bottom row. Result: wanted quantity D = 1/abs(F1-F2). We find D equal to 5.0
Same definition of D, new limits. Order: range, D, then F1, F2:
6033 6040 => 3.7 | 19.5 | 19.2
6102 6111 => 1.7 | 17.9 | 17.3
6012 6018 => 11.8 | 19.8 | 19.7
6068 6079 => 2.3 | 19.7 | 19.3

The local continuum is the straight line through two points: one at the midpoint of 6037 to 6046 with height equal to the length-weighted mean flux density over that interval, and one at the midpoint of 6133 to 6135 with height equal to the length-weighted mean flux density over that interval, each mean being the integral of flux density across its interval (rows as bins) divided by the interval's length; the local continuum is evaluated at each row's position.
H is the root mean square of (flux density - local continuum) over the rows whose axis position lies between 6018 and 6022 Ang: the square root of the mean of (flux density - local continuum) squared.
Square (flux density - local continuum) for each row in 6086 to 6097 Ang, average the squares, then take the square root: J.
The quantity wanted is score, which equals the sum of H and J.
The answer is 1.52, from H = 1.08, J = 0.4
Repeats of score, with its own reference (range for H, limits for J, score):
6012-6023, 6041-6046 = 0.96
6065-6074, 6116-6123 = 0.81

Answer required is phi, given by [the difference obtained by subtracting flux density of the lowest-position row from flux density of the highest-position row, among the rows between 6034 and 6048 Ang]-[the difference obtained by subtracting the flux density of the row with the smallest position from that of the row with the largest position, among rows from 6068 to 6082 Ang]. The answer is -0.3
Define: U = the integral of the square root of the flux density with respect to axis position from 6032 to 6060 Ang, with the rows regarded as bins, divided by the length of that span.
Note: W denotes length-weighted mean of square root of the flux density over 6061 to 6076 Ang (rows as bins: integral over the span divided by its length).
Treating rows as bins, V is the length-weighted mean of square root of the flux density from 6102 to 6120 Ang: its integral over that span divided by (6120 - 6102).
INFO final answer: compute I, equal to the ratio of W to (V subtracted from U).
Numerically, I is 33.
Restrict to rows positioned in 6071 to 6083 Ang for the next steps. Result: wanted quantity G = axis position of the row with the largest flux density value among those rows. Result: 6072.81 Ang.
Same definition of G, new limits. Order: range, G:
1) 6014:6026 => 6014.36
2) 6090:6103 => 6100.84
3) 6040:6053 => 6051.87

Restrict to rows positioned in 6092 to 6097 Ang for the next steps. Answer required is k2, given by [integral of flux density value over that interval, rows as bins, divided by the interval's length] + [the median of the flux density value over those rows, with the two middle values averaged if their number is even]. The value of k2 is 37.3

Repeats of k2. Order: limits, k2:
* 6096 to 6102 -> 38.4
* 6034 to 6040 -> 39.2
